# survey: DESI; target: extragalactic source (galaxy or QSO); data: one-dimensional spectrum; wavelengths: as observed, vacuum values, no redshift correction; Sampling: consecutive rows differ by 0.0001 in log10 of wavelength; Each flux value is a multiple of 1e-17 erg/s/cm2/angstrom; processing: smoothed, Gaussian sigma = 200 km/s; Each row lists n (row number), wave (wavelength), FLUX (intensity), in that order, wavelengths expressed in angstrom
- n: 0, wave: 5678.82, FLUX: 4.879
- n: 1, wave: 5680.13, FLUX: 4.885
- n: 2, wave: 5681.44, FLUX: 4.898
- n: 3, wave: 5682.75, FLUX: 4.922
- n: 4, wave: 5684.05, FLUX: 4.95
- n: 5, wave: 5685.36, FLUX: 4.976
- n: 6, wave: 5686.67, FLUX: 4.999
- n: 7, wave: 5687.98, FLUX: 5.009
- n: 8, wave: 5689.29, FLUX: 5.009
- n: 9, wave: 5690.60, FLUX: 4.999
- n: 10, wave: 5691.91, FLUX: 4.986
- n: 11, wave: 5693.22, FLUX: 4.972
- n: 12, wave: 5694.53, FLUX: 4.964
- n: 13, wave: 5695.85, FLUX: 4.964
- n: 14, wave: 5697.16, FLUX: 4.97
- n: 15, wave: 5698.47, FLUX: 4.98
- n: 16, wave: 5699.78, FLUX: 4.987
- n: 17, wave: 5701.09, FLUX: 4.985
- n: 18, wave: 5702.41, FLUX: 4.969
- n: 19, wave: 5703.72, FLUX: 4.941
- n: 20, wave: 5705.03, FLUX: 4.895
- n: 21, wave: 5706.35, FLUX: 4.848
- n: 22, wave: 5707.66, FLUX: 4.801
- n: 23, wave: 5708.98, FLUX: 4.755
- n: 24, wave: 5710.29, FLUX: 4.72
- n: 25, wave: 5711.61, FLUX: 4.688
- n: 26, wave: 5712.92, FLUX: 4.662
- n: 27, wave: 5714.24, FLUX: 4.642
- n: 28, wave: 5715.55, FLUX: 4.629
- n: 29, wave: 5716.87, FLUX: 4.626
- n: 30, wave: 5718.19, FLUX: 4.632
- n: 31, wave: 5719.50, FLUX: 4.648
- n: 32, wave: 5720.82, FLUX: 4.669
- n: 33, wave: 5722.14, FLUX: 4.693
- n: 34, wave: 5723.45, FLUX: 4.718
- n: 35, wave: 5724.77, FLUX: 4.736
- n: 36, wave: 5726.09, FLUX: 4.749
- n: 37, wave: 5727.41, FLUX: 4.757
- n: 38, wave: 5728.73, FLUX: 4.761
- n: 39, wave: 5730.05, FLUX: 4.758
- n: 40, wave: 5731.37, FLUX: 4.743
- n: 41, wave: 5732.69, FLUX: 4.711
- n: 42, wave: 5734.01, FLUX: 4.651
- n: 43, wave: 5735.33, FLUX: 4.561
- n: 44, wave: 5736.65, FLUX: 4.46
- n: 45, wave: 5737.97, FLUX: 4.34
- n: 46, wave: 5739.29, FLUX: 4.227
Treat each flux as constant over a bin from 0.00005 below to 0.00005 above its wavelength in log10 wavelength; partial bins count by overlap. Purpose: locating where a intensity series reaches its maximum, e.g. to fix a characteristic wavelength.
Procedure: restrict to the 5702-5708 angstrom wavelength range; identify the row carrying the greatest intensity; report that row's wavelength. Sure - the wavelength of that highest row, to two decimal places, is 5702.41 angstrom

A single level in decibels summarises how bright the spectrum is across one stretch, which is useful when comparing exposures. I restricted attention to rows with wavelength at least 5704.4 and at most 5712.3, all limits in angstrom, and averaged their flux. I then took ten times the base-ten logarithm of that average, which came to 6.80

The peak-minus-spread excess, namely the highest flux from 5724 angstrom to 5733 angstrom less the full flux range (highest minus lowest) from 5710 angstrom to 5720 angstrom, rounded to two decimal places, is 4.67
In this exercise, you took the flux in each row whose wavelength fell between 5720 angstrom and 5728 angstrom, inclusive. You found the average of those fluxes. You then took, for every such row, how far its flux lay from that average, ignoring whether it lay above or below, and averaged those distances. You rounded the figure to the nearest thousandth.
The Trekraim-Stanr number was 0.027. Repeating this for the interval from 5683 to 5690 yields 0.020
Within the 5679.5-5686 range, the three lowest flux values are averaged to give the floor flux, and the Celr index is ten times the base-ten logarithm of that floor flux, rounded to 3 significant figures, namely 6.90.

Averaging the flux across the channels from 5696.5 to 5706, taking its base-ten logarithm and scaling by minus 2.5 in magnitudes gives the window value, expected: -1.74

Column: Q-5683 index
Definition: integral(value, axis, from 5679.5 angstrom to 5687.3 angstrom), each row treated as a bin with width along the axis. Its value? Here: 39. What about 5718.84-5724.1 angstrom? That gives 25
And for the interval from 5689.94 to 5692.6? 13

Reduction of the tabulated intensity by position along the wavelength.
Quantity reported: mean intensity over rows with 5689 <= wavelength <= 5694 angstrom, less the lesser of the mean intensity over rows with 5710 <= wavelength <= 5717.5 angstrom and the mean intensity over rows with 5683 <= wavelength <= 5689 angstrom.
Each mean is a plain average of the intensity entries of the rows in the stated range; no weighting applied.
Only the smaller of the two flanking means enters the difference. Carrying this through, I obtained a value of 0.33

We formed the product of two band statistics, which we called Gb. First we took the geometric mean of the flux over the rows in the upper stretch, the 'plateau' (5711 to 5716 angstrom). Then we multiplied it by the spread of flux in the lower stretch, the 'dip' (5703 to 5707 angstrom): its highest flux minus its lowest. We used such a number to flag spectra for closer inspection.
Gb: 0.43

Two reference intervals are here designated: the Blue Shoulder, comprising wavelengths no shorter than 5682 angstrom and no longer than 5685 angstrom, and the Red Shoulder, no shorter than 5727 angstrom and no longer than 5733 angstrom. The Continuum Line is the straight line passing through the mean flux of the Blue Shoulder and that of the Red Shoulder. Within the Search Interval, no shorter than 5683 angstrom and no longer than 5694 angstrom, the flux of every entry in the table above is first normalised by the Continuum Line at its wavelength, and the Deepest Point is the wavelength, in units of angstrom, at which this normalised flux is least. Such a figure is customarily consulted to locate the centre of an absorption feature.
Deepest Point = 5684.05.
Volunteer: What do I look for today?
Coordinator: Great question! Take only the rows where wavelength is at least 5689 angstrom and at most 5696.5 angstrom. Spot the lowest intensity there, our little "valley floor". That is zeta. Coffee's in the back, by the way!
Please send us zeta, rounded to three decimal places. 4.964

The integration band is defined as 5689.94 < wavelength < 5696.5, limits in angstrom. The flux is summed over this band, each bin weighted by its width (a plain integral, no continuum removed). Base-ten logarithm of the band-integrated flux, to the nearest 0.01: 1.51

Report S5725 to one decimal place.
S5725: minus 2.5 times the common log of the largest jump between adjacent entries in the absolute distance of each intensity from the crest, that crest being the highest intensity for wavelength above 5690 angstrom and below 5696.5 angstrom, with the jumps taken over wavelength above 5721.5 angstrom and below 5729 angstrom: 4.0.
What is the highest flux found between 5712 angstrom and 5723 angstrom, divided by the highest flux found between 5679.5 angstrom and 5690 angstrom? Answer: 0.94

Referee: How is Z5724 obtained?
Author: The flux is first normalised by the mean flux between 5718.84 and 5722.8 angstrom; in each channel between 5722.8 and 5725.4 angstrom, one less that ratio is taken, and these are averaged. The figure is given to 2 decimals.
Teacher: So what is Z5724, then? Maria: -0.01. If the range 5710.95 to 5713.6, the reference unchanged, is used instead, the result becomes 0.00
